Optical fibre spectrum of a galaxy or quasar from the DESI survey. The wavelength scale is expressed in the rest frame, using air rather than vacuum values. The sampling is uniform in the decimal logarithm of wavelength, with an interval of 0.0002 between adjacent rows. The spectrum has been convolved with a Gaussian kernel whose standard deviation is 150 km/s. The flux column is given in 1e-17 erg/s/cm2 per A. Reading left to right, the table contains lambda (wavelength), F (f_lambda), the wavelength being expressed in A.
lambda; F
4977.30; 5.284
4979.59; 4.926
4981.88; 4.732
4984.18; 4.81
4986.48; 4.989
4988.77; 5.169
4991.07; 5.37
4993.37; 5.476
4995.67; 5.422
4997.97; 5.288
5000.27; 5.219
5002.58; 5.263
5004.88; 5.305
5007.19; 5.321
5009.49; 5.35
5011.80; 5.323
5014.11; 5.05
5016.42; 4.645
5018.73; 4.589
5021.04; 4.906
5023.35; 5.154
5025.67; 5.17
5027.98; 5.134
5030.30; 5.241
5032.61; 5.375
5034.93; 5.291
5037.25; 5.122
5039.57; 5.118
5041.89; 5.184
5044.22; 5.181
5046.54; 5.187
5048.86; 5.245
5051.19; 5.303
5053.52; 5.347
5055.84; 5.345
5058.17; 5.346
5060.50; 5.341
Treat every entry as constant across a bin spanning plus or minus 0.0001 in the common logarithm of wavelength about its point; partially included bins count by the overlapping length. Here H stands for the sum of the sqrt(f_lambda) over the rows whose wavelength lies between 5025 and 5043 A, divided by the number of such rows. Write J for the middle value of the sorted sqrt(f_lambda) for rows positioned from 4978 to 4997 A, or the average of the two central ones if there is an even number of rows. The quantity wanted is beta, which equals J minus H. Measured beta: -0.028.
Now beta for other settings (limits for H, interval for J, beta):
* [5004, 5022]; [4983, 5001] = 0.043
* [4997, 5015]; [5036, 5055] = -0.017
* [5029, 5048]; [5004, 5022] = -0.008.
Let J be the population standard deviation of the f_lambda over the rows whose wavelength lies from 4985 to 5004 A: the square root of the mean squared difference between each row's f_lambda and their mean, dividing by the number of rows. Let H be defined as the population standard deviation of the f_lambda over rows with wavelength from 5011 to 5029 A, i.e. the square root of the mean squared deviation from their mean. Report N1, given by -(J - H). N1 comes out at 0.10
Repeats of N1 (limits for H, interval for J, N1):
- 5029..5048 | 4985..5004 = -0.06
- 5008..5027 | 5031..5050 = 0.19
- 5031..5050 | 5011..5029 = -0.16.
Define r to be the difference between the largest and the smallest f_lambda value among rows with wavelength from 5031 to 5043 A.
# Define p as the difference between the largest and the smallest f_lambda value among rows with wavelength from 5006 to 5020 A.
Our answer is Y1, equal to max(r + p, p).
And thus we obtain 1.02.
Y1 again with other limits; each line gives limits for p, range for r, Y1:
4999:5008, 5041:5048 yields 0.11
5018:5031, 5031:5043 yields 0.91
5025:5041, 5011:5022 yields 0.99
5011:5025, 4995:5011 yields 0.94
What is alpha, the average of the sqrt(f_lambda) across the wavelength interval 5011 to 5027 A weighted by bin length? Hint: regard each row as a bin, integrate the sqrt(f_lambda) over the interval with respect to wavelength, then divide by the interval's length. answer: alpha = 2.229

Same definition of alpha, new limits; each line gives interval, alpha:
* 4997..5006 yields 2.295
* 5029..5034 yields 2.303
